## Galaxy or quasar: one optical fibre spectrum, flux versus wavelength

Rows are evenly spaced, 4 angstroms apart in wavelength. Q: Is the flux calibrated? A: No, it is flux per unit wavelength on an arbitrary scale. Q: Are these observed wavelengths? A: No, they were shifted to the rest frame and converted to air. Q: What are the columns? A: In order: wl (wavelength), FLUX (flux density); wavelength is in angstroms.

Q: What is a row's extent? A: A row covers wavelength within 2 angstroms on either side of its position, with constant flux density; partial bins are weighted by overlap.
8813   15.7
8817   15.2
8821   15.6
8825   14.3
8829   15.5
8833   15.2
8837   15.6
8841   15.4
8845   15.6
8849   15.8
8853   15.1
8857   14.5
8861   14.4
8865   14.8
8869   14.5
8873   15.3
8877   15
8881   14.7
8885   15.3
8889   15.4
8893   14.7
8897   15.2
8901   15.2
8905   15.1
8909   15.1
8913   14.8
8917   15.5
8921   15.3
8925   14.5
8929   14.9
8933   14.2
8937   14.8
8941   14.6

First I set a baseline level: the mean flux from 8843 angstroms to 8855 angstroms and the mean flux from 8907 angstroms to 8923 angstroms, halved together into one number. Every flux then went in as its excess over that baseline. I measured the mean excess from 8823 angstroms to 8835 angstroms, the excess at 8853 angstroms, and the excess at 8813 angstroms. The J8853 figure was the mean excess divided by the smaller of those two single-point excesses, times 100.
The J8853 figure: 142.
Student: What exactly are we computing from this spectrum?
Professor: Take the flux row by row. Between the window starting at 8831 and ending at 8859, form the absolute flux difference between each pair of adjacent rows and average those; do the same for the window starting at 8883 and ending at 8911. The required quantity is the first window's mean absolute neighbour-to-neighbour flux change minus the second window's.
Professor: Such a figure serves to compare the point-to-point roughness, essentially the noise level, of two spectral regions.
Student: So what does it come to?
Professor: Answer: 0.15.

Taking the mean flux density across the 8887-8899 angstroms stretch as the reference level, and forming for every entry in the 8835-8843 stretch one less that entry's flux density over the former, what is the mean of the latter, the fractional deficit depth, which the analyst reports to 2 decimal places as -0.03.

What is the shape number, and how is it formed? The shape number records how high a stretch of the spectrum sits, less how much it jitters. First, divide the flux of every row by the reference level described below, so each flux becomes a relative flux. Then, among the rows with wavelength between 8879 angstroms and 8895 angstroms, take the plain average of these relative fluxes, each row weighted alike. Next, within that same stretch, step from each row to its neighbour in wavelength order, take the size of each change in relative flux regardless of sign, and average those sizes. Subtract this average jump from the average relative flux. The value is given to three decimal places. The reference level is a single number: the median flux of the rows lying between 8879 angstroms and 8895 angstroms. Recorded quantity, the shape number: 0.971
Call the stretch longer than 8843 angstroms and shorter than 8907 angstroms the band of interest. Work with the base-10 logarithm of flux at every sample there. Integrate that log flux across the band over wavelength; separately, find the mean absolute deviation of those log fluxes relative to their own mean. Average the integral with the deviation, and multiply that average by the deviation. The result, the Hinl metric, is 0.36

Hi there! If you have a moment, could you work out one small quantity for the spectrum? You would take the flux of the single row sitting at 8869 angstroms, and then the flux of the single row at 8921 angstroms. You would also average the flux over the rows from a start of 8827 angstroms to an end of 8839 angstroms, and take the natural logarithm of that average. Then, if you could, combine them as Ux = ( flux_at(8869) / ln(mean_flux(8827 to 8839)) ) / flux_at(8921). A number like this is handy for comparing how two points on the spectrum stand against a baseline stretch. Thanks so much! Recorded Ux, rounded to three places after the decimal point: 0.346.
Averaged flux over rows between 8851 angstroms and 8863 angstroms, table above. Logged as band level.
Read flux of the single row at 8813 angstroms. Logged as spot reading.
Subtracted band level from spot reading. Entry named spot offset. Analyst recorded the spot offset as 1.0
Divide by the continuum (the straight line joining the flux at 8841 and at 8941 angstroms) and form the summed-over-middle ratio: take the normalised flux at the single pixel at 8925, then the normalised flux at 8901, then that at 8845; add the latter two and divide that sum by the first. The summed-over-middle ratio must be 2.07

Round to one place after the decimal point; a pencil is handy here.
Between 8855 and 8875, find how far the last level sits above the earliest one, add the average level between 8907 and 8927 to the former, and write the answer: 15.8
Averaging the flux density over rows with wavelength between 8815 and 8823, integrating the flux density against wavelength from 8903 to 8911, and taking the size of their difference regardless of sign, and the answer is 105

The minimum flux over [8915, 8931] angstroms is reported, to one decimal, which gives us 14.5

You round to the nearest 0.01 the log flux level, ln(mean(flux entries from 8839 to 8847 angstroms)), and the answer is 2.74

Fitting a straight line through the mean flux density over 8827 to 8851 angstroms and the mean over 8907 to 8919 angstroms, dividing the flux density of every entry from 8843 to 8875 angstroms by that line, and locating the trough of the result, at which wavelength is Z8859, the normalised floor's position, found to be 8861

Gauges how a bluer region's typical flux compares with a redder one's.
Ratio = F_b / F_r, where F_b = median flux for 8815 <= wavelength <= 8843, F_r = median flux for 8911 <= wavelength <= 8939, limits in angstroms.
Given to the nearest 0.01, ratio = 1.04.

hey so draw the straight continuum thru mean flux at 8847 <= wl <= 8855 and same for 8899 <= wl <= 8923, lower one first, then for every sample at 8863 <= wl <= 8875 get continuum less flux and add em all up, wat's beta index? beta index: 1.5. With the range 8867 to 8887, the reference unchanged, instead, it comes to 1.8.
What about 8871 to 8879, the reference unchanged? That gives 0.4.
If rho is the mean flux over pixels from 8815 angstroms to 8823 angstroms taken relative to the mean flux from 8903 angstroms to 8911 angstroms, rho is 1.02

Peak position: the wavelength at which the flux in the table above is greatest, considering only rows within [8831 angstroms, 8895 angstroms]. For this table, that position 8849 angstroms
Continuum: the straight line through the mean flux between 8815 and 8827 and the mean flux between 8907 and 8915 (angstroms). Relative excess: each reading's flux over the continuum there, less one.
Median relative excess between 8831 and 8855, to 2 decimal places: 0.03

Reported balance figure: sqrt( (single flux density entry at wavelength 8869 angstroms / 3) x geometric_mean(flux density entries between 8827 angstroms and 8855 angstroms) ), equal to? 8.64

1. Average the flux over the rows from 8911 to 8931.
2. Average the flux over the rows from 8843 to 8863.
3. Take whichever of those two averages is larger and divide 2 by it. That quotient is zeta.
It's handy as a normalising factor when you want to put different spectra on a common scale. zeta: 0.133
